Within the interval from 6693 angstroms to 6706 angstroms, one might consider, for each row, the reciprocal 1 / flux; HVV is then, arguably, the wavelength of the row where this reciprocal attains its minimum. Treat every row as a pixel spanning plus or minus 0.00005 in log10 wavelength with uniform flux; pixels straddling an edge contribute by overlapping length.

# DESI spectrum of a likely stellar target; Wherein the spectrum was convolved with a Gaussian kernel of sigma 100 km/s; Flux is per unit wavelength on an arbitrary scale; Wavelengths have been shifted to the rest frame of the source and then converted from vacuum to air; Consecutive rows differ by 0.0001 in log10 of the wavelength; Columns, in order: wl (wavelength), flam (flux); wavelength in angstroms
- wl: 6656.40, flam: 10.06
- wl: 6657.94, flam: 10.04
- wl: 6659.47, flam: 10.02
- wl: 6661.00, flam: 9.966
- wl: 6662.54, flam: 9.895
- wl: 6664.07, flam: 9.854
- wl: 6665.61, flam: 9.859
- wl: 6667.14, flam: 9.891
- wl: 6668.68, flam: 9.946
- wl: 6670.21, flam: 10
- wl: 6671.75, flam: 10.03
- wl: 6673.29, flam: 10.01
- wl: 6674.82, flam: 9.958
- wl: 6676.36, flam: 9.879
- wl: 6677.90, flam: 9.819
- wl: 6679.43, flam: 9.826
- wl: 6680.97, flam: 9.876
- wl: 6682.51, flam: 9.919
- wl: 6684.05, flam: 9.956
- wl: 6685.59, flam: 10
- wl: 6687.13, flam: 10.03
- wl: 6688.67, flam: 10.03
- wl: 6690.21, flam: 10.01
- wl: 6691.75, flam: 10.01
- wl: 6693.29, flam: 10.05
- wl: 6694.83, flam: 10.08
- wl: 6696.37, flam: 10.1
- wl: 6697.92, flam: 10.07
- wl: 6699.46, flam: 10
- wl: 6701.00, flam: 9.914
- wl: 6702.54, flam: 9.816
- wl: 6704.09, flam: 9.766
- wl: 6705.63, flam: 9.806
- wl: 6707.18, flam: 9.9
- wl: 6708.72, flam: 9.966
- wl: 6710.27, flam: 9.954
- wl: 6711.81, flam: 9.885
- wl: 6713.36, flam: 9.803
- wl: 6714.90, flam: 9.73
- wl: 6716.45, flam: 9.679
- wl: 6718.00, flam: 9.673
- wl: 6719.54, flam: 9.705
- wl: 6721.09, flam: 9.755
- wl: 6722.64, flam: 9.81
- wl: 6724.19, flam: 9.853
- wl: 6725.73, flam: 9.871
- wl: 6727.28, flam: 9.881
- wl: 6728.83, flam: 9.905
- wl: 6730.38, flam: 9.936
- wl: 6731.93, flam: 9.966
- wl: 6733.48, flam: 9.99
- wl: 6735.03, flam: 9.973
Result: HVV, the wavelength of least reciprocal 6696.37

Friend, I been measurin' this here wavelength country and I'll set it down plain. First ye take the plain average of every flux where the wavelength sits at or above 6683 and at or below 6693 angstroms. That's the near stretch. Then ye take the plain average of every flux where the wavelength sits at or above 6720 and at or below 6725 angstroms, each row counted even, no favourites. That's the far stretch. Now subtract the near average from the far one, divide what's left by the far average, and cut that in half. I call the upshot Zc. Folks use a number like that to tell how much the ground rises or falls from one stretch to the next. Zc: -0.010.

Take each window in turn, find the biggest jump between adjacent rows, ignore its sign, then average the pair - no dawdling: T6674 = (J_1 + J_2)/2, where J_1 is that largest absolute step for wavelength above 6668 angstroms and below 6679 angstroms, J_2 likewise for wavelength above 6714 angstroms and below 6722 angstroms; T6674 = 0.065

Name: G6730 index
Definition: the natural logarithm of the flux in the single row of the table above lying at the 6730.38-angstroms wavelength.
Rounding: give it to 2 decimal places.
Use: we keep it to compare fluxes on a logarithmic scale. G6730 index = 2.30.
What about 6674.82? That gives 2.30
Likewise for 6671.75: 2.31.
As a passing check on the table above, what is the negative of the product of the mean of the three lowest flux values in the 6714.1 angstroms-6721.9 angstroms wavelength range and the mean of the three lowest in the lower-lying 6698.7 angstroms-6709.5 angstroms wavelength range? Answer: -94.9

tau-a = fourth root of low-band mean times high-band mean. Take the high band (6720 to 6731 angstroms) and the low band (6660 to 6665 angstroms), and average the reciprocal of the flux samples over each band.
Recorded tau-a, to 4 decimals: 0.3181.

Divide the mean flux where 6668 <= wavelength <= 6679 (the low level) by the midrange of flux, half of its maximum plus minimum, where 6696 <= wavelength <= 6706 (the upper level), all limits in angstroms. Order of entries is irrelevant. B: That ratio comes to 1.00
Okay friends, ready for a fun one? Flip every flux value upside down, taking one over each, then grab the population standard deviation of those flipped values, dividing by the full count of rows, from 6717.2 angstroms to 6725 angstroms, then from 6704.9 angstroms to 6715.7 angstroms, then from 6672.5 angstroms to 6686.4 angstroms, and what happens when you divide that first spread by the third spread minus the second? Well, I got -4.5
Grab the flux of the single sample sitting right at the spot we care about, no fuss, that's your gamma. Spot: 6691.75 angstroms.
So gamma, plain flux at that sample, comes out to 10.01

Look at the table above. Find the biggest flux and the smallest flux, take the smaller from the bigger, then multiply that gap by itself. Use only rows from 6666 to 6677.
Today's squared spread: 0.023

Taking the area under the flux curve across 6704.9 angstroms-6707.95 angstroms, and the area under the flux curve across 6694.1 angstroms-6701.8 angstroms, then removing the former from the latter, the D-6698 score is 47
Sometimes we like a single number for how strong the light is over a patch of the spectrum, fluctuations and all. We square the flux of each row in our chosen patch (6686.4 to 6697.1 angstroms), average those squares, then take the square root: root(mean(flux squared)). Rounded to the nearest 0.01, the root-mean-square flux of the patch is 10.04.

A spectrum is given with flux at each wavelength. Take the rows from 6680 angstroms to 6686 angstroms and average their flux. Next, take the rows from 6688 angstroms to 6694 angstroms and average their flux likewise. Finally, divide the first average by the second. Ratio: 0.99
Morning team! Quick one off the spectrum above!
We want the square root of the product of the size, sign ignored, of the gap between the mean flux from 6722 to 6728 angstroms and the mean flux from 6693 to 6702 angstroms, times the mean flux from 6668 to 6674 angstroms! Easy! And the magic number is 1.3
